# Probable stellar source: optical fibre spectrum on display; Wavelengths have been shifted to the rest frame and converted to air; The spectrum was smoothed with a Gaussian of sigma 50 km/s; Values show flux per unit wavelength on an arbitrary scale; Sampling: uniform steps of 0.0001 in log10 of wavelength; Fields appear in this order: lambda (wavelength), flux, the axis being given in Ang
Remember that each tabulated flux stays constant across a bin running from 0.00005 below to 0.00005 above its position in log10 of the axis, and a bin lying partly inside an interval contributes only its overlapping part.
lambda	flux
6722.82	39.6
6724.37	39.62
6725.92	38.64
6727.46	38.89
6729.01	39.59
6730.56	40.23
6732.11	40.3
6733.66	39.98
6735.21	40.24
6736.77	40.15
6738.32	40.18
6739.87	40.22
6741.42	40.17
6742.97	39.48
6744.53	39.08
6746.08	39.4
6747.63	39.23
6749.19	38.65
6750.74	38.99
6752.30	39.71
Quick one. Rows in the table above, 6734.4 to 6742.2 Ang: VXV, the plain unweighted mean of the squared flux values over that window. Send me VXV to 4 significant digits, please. 1615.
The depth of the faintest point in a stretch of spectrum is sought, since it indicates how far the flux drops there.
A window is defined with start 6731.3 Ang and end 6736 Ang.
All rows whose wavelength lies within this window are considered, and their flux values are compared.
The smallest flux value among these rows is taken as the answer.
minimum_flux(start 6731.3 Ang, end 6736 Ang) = 39.98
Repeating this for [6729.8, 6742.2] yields 39.98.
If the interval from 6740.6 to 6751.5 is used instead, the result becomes 38.65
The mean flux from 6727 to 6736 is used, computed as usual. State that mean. 39.9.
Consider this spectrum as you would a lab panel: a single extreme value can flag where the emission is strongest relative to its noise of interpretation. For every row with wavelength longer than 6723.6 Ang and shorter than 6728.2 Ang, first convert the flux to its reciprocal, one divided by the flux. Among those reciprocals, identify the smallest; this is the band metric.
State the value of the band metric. 0.0252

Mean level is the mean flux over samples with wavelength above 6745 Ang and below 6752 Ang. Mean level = 39.1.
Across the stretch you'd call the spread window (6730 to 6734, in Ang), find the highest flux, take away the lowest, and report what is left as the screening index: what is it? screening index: 0.3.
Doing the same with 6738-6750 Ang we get 1.6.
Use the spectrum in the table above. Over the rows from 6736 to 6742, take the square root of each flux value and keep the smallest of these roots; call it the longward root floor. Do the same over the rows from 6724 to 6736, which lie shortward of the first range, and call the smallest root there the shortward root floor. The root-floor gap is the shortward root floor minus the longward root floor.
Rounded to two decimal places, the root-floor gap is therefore -0.12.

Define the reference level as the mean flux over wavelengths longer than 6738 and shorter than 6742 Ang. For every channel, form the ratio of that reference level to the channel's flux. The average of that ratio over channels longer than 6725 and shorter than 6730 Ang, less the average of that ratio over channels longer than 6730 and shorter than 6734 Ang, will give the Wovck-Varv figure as 0.03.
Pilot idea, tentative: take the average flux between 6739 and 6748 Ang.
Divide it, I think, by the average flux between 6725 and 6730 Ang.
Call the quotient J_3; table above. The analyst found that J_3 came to 1.01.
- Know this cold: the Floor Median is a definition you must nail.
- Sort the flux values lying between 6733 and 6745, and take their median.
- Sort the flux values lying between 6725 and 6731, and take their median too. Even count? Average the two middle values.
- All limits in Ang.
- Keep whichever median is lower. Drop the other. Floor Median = 39.2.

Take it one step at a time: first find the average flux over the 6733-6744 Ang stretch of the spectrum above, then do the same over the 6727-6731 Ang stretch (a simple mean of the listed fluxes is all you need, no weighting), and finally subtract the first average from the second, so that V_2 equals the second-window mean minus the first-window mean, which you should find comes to -0.5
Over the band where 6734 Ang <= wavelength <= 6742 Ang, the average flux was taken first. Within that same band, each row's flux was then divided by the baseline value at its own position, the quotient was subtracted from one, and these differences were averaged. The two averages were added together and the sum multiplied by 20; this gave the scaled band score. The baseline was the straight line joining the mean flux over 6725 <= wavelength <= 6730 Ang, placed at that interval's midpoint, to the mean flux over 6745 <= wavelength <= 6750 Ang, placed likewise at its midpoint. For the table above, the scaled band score 803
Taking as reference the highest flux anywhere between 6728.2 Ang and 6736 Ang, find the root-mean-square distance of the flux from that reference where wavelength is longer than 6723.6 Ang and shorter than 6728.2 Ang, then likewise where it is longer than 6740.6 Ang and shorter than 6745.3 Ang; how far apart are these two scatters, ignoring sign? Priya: 0.5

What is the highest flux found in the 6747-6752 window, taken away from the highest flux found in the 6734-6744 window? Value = 1.0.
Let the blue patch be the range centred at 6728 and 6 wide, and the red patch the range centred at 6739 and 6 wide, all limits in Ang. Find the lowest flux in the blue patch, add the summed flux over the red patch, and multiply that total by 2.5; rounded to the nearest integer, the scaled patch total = 498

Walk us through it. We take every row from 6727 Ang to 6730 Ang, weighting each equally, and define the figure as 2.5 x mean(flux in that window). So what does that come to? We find 98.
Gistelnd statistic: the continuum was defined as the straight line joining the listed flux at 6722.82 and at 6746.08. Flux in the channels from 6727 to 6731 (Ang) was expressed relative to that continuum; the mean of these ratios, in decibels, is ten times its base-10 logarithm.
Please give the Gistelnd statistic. 0.00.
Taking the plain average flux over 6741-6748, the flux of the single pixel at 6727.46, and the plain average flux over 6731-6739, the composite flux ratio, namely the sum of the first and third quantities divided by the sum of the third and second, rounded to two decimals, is 1.01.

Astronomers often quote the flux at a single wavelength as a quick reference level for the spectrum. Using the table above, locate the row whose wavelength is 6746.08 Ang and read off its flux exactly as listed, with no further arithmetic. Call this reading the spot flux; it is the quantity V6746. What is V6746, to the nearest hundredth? 39.40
